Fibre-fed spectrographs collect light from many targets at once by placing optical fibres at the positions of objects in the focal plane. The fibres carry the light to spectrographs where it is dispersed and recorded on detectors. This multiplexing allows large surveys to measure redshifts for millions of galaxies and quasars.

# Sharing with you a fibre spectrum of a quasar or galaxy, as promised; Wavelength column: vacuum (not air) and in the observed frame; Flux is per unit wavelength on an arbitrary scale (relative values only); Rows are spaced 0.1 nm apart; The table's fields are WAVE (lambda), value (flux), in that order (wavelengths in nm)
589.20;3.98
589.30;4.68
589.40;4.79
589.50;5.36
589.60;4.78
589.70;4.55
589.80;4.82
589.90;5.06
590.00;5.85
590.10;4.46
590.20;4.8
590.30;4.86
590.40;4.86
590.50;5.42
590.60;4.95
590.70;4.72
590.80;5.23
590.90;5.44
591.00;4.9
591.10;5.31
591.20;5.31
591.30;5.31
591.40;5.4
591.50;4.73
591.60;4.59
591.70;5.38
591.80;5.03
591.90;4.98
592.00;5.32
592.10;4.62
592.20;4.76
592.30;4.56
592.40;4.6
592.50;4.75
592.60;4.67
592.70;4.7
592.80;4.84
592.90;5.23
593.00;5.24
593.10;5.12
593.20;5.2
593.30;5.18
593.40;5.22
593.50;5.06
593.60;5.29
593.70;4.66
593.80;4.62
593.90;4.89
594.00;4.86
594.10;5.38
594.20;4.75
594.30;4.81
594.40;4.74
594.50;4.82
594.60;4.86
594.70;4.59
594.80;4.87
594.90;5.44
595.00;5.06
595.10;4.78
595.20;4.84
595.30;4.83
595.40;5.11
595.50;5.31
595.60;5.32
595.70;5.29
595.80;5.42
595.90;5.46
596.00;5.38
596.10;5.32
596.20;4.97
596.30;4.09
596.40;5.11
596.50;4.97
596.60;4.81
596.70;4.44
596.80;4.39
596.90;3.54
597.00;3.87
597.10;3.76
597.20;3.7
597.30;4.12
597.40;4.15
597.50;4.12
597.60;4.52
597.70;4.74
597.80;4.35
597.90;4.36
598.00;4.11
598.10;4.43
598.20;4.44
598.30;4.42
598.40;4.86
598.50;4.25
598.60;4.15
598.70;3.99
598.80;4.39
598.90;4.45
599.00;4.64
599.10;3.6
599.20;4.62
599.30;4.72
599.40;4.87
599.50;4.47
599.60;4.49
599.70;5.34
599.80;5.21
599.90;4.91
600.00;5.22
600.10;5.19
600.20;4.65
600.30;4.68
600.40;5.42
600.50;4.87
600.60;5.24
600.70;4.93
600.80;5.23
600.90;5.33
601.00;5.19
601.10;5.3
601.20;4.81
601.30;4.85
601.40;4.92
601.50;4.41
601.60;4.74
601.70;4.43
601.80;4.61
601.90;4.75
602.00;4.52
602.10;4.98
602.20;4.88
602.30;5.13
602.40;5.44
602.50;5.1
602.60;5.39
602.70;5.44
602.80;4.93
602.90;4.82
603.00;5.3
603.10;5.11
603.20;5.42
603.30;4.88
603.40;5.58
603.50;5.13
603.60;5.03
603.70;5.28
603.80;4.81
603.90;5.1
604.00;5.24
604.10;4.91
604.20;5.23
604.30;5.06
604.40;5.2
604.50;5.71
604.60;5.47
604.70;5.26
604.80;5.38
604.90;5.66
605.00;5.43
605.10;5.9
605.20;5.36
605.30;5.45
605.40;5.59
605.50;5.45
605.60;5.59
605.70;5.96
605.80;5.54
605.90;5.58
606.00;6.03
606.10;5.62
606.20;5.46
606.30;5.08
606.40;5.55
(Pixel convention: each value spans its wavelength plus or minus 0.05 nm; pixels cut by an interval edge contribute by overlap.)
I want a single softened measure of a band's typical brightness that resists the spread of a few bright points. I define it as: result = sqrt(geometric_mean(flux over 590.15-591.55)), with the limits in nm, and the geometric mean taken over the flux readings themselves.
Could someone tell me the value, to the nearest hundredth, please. 2.25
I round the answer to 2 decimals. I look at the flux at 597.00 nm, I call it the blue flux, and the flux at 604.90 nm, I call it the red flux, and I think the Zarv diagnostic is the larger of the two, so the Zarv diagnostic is 5.66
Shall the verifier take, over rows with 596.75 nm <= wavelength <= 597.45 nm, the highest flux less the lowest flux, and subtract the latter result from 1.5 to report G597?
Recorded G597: 0.65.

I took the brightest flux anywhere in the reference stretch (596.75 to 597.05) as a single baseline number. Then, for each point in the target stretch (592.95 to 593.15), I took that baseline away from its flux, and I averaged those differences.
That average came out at 0.79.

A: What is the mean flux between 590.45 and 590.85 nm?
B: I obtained 5.08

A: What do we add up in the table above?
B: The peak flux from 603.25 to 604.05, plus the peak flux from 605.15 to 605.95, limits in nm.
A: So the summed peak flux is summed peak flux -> 11.5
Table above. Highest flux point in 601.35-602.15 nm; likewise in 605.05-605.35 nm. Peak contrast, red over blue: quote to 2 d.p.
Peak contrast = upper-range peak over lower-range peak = 1.18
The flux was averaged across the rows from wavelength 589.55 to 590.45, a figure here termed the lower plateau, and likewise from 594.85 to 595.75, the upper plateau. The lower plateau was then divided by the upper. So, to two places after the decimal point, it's 0.96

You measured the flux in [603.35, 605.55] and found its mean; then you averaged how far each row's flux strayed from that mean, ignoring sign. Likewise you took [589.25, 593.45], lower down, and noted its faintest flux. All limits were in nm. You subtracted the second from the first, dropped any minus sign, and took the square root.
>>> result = 2.06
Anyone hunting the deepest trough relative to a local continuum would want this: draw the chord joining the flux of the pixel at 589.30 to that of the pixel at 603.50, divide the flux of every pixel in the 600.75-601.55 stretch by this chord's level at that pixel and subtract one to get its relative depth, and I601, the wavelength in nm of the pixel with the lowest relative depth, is 601.50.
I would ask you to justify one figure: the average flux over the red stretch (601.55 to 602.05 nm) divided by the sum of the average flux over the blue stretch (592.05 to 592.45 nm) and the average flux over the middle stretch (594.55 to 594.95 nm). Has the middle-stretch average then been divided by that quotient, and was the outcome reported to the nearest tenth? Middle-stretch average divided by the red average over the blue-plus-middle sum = 10.3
